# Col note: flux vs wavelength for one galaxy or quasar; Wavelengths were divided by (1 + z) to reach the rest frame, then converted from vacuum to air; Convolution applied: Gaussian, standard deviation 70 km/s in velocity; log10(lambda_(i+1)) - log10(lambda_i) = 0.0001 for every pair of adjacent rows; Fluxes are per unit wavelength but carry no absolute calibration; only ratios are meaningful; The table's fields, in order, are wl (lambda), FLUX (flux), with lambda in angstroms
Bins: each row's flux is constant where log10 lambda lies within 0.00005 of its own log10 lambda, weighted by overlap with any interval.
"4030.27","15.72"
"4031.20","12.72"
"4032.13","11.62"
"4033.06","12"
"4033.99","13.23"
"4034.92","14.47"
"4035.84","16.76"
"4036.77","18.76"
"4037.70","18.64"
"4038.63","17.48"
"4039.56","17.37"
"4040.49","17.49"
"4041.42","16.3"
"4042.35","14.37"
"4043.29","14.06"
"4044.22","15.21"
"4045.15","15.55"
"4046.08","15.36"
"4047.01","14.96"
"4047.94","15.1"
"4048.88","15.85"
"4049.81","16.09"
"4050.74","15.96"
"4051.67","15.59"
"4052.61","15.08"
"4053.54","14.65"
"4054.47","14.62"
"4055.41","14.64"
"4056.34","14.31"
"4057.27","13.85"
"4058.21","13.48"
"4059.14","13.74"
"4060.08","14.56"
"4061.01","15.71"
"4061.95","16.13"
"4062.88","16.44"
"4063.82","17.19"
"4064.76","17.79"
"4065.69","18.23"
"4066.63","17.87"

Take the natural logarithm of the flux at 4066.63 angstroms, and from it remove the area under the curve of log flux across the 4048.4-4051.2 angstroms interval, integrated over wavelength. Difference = -5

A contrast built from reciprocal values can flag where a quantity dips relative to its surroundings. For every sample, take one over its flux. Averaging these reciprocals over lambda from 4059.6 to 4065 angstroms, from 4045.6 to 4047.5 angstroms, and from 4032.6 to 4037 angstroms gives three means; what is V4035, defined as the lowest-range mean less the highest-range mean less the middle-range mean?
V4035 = -0.059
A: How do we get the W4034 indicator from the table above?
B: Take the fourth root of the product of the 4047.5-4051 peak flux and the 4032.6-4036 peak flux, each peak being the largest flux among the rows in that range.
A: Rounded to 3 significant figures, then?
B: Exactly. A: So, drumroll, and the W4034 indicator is 4.05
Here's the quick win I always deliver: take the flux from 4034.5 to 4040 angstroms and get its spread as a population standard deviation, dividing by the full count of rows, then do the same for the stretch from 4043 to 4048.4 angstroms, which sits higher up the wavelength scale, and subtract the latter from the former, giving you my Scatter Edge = 1.0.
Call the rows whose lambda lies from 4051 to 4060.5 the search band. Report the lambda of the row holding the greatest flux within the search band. 4051.67 angstroms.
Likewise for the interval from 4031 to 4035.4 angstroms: 4034.92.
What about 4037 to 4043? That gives 4037.70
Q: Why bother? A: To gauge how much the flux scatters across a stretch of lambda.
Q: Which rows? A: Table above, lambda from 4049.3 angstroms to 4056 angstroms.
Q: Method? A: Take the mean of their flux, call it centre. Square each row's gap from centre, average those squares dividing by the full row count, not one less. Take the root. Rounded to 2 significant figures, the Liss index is 0.60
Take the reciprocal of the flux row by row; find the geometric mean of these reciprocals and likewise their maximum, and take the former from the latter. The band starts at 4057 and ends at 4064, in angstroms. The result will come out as 0.008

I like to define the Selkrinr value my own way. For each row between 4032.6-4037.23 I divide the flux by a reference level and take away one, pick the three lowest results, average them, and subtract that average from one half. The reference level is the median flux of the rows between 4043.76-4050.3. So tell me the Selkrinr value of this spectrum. 0.64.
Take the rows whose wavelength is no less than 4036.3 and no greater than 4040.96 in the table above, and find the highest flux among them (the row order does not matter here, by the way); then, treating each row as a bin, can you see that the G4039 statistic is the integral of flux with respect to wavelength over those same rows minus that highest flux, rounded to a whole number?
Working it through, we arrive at 65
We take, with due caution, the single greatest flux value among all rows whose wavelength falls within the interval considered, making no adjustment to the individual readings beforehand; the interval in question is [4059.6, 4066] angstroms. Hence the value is 18.23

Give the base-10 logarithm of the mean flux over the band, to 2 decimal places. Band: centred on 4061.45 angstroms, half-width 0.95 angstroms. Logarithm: 1.20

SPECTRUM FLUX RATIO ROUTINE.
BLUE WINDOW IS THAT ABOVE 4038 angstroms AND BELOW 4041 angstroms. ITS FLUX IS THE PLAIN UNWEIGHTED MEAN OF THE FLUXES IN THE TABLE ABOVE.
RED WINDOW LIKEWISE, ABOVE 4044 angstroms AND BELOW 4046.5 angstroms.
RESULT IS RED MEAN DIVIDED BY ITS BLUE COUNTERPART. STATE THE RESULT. 0.88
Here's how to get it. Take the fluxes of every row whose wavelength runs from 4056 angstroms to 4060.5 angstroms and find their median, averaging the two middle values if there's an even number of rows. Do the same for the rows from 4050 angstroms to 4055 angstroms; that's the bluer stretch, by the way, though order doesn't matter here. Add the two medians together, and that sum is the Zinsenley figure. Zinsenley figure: 28.9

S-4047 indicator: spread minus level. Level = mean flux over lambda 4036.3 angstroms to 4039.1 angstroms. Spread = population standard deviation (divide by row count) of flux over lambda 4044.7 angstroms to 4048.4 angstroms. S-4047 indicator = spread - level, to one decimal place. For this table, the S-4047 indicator -18.1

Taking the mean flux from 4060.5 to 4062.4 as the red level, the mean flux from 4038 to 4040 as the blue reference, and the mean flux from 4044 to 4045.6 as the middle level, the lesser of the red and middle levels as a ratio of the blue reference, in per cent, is 88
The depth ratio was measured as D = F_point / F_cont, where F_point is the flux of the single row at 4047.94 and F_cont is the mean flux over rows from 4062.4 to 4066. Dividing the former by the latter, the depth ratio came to 0.87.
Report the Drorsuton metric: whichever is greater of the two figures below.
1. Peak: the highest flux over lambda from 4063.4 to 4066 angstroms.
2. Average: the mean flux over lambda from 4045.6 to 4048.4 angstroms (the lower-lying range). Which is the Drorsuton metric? 18.2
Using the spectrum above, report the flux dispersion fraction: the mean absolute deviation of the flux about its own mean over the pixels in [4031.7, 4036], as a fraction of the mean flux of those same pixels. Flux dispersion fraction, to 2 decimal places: 0.12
